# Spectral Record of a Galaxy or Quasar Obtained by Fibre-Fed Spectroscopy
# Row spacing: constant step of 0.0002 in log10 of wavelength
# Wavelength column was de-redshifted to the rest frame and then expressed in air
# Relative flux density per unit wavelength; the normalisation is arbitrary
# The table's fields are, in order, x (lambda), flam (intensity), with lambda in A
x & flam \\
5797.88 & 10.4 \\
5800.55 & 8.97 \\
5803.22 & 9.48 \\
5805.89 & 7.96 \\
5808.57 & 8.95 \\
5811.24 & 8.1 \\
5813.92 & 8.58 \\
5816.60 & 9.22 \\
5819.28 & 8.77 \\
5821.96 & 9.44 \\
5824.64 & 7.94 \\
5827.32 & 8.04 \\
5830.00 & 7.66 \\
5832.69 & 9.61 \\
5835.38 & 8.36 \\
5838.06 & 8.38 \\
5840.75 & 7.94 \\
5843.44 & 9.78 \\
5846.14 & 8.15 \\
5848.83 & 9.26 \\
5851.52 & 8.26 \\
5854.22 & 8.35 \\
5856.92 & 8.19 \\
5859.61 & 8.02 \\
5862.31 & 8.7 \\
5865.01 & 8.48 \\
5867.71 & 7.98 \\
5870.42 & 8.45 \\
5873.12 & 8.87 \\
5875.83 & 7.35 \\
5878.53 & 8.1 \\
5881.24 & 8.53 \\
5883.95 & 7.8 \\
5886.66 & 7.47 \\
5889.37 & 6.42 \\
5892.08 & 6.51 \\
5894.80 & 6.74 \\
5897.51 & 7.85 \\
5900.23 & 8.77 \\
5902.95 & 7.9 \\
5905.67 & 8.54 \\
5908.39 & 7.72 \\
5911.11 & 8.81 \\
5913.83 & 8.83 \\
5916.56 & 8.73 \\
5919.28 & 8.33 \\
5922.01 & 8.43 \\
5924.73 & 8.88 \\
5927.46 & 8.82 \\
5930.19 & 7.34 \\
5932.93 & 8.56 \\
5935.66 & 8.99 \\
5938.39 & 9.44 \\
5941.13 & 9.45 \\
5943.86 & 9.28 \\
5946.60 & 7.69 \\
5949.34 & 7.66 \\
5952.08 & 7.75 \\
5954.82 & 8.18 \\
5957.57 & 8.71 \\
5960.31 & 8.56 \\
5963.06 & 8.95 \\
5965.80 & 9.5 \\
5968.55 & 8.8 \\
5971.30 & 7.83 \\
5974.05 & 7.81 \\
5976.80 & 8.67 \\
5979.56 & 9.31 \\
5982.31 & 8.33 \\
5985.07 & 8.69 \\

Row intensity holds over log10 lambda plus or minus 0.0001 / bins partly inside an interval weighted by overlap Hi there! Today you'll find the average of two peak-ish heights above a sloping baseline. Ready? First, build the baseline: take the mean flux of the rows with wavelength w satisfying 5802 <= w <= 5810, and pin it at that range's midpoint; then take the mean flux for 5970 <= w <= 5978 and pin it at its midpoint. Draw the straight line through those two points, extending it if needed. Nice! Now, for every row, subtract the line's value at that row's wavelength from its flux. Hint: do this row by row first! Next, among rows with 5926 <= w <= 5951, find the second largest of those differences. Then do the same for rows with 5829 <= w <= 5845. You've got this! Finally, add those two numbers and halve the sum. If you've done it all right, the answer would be 1.1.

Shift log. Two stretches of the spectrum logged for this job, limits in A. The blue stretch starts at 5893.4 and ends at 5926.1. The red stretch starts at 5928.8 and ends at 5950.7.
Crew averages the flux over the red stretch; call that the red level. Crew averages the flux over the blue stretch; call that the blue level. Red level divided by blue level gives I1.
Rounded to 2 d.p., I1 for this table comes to 1.03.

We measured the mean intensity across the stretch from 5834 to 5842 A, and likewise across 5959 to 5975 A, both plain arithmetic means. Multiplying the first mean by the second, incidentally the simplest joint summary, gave 71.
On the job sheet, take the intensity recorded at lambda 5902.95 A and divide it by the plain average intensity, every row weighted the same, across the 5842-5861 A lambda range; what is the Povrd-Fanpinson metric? 0.92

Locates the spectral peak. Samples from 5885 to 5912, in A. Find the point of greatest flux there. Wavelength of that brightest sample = 5911.11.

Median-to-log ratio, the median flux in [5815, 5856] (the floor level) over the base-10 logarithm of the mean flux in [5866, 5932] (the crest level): 9.23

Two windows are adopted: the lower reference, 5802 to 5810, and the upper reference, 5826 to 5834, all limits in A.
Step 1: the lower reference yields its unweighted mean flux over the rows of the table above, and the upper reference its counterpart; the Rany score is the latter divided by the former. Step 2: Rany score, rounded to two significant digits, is 0.96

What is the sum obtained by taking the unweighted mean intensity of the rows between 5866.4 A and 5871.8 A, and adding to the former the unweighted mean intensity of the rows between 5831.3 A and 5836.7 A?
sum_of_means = 17.2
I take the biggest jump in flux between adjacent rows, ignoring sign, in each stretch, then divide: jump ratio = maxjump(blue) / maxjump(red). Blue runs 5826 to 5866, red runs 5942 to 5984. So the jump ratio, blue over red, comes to 1.23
